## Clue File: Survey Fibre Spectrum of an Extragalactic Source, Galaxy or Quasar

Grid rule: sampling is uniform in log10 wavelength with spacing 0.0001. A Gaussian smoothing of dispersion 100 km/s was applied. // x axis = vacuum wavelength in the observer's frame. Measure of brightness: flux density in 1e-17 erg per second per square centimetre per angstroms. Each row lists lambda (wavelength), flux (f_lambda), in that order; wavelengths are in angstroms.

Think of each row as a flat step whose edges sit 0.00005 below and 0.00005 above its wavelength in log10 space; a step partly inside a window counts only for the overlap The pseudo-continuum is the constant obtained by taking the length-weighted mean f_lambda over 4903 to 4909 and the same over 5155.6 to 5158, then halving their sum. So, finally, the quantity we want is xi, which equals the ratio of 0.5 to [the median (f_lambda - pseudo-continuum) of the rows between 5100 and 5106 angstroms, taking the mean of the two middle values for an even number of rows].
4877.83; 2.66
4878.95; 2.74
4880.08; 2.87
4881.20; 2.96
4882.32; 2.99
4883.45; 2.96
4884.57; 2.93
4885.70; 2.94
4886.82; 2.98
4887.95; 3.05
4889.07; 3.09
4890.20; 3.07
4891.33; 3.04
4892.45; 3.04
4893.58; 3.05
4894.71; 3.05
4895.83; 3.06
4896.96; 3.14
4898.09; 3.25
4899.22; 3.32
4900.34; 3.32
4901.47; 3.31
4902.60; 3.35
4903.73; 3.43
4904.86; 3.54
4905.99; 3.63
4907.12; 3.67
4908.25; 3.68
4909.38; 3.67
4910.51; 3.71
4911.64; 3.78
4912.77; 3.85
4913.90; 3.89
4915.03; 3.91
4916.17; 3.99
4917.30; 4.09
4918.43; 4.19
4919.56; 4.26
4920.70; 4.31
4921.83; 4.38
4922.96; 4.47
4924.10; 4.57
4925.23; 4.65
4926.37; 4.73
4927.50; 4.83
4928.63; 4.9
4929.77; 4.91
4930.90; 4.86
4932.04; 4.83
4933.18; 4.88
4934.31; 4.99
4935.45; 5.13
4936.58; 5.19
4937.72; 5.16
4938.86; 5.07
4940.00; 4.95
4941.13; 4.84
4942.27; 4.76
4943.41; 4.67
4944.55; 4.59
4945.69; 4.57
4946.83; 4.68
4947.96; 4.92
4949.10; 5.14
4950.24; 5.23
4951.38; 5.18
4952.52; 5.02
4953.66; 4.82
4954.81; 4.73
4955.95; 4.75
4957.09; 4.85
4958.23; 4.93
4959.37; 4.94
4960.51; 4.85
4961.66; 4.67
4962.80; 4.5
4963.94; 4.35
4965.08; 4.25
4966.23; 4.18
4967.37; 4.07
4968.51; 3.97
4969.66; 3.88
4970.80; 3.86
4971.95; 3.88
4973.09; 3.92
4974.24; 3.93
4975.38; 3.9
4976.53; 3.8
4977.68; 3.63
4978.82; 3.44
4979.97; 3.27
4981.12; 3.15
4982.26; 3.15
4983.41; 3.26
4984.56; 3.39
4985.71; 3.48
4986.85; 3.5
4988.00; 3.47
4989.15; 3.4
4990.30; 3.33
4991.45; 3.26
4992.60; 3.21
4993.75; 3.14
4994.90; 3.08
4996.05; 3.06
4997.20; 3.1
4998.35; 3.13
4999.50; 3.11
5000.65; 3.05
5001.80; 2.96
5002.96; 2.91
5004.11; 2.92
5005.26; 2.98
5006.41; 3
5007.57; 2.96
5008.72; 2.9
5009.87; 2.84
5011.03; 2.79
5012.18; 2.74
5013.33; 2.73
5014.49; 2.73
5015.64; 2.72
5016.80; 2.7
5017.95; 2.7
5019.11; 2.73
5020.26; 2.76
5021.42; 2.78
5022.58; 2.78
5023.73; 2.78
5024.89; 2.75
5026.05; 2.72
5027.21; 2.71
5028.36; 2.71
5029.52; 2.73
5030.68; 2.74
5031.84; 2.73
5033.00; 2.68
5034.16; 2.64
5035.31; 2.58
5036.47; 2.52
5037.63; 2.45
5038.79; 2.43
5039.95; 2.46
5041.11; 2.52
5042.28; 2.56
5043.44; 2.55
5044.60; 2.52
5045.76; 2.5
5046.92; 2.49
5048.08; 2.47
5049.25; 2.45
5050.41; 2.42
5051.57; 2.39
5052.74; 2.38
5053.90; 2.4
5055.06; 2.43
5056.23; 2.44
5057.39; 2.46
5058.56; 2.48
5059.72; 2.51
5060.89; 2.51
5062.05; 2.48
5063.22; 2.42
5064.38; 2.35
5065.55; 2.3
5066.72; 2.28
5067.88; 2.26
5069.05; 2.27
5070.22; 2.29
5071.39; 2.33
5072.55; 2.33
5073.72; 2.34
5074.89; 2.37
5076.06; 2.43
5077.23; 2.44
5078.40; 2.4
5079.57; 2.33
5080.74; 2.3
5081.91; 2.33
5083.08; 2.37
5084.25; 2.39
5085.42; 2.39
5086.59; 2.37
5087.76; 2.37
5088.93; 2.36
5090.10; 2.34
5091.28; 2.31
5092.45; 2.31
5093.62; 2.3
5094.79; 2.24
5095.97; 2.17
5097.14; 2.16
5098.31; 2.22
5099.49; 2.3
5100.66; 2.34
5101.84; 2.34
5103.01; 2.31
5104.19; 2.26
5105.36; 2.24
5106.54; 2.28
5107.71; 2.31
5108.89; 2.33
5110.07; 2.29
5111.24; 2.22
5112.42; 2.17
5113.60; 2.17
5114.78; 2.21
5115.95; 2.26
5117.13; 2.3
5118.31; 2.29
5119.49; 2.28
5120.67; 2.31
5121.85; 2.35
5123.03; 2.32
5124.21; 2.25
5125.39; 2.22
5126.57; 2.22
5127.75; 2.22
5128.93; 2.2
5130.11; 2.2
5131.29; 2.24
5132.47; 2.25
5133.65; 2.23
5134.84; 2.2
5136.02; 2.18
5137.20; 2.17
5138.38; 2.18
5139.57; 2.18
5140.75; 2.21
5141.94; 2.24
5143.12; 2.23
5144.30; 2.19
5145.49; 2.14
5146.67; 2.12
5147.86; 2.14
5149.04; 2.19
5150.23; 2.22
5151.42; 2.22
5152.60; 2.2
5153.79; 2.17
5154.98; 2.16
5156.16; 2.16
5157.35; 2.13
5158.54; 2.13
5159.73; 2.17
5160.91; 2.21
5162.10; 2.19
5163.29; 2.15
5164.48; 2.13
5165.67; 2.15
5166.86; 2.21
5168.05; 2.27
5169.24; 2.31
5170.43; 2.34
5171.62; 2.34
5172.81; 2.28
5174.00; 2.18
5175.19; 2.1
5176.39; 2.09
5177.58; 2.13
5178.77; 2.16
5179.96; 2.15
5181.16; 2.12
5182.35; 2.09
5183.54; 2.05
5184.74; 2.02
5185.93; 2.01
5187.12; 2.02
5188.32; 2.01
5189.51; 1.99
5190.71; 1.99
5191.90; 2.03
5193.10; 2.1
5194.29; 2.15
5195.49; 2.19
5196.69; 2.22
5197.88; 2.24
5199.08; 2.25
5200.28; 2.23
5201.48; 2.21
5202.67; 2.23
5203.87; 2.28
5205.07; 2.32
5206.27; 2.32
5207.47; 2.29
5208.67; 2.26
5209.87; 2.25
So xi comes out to -0.9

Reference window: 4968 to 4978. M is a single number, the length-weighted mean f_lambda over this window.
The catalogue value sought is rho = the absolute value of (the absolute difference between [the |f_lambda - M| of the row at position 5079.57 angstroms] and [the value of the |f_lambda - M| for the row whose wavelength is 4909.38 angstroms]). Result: 1.3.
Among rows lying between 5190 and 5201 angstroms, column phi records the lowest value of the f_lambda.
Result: 1.99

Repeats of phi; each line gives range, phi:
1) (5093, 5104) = 2.16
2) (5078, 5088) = 2.3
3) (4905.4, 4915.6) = 3.63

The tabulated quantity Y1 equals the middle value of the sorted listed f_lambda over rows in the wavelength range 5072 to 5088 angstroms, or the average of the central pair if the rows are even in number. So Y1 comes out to 2.4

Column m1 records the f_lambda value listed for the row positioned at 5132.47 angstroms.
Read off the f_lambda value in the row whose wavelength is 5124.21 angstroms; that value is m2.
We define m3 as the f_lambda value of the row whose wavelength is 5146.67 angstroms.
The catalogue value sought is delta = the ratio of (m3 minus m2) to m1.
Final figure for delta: -0.1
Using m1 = 2.25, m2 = 2.25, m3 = 2.12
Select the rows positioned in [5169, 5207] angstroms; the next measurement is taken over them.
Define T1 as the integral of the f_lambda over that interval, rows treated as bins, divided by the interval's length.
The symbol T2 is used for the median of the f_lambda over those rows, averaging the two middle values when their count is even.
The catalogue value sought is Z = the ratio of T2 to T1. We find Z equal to 1.00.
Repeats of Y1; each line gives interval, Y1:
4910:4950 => 4.7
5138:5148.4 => 2.2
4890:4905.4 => 3.2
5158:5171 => 2.2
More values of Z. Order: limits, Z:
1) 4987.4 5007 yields 0.99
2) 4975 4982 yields 1.01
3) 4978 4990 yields 1.01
